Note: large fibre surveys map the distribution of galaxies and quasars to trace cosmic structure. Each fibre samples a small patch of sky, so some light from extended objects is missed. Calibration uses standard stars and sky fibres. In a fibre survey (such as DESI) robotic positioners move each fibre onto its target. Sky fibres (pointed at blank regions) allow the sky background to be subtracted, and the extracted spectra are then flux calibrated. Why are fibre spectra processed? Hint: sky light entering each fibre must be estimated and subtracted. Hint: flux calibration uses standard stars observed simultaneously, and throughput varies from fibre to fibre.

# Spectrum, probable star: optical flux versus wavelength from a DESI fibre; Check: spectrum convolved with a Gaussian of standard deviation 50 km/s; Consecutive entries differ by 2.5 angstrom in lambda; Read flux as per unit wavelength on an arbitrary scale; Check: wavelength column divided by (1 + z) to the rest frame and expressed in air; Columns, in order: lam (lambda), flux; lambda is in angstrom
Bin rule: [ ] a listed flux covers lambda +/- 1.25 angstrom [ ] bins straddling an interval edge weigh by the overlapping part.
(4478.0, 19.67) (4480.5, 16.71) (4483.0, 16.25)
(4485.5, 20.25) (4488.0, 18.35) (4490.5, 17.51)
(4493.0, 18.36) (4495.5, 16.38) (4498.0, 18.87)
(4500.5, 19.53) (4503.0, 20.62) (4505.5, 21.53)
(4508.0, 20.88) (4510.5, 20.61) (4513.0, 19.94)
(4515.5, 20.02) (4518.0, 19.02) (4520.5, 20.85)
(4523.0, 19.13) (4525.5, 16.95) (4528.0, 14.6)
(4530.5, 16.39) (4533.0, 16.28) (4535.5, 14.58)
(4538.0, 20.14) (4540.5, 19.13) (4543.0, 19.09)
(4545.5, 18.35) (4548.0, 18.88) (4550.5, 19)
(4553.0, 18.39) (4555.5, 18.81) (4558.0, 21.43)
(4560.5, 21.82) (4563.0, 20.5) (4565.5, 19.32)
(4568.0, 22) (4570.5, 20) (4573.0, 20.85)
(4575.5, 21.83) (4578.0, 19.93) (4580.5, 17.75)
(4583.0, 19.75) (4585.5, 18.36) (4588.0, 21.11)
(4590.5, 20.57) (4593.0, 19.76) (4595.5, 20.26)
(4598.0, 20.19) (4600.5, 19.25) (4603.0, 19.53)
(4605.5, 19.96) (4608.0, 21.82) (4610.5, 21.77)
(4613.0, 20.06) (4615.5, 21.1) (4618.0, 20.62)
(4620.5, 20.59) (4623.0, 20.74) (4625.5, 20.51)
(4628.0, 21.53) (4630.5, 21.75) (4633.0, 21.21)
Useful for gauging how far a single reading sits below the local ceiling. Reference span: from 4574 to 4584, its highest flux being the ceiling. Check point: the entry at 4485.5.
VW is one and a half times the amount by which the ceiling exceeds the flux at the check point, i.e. 2.4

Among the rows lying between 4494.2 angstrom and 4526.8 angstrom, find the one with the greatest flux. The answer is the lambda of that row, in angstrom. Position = 4505.5 angstrom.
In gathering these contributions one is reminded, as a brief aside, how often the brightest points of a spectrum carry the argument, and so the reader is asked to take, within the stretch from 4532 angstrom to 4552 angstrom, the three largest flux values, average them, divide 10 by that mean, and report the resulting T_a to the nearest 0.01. 0.51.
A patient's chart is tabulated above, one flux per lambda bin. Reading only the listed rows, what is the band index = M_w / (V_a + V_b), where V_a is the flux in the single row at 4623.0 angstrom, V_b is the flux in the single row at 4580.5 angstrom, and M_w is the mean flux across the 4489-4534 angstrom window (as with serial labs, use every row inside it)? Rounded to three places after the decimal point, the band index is 0.487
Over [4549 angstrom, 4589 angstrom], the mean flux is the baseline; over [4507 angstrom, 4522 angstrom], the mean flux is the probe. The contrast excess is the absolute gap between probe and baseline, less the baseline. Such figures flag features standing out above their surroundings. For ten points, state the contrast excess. -19.9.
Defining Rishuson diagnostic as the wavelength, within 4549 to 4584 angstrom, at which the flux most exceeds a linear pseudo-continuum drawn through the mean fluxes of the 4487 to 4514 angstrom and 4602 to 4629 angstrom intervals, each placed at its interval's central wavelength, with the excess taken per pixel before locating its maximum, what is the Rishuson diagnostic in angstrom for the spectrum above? 4568.0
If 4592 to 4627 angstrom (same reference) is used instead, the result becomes 4608.0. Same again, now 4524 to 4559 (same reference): 4558.0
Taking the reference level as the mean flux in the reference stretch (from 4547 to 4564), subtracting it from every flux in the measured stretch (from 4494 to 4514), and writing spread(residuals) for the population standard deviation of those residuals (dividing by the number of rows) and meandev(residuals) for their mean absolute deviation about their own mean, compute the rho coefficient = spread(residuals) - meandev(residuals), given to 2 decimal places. 0.35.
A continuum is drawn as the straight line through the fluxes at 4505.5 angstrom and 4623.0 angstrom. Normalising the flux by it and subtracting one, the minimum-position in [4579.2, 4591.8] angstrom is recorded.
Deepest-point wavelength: 4580.5 angstrom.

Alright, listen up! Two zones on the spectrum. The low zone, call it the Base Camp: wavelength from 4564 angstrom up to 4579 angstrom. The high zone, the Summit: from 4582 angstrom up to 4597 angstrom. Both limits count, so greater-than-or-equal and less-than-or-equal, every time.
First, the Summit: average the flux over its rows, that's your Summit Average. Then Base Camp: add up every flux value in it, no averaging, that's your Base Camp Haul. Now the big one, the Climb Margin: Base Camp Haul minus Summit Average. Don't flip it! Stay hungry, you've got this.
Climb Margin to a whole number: 104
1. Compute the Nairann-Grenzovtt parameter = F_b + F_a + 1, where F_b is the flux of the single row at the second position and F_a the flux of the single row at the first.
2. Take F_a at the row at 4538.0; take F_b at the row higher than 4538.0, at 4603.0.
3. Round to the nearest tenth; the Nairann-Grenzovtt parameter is 40.7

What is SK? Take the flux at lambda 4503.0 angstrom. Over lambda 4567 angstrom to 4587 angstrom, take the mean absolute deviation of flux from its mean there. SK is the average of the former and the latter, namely 10.9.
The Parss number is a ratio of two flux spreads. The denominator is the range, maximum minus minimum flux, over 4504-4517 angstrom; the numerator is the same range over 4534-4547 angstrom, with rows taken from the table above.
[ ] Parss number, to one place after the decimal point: 3.5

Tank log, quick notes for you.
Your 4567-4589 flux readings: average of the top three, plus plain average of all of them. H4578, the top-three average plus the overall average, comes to 41.8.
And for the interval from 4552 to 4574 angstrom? 42.1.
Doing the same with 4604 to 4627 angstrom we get 42.4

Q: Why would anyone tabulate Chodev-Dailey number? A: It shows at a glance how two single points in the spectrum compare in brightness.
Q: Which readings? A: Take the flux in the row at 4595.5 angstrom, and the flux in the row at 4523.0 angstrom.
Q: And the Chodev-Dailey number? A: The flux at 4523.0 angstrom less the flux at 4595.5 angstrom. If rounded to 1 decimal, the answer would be -1.1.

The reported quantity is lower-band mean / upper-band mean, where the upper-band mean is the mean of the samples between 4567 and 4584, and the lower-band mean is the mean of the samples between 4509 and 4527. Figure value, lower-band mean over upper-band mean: 0.96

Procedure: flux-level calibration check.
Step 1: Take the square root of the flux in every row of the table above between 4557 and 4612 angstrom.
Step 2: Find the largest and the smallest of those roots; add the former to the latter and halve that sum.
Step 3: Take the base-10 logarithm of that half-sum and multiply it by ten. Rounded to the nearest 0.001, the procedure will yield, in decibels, 6.485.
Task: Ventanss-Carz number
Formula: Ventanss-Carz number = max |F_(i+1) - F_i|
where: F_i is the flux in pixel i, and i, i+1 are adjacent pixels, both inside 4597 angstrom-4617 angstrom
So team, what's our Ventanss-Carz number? 1.9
